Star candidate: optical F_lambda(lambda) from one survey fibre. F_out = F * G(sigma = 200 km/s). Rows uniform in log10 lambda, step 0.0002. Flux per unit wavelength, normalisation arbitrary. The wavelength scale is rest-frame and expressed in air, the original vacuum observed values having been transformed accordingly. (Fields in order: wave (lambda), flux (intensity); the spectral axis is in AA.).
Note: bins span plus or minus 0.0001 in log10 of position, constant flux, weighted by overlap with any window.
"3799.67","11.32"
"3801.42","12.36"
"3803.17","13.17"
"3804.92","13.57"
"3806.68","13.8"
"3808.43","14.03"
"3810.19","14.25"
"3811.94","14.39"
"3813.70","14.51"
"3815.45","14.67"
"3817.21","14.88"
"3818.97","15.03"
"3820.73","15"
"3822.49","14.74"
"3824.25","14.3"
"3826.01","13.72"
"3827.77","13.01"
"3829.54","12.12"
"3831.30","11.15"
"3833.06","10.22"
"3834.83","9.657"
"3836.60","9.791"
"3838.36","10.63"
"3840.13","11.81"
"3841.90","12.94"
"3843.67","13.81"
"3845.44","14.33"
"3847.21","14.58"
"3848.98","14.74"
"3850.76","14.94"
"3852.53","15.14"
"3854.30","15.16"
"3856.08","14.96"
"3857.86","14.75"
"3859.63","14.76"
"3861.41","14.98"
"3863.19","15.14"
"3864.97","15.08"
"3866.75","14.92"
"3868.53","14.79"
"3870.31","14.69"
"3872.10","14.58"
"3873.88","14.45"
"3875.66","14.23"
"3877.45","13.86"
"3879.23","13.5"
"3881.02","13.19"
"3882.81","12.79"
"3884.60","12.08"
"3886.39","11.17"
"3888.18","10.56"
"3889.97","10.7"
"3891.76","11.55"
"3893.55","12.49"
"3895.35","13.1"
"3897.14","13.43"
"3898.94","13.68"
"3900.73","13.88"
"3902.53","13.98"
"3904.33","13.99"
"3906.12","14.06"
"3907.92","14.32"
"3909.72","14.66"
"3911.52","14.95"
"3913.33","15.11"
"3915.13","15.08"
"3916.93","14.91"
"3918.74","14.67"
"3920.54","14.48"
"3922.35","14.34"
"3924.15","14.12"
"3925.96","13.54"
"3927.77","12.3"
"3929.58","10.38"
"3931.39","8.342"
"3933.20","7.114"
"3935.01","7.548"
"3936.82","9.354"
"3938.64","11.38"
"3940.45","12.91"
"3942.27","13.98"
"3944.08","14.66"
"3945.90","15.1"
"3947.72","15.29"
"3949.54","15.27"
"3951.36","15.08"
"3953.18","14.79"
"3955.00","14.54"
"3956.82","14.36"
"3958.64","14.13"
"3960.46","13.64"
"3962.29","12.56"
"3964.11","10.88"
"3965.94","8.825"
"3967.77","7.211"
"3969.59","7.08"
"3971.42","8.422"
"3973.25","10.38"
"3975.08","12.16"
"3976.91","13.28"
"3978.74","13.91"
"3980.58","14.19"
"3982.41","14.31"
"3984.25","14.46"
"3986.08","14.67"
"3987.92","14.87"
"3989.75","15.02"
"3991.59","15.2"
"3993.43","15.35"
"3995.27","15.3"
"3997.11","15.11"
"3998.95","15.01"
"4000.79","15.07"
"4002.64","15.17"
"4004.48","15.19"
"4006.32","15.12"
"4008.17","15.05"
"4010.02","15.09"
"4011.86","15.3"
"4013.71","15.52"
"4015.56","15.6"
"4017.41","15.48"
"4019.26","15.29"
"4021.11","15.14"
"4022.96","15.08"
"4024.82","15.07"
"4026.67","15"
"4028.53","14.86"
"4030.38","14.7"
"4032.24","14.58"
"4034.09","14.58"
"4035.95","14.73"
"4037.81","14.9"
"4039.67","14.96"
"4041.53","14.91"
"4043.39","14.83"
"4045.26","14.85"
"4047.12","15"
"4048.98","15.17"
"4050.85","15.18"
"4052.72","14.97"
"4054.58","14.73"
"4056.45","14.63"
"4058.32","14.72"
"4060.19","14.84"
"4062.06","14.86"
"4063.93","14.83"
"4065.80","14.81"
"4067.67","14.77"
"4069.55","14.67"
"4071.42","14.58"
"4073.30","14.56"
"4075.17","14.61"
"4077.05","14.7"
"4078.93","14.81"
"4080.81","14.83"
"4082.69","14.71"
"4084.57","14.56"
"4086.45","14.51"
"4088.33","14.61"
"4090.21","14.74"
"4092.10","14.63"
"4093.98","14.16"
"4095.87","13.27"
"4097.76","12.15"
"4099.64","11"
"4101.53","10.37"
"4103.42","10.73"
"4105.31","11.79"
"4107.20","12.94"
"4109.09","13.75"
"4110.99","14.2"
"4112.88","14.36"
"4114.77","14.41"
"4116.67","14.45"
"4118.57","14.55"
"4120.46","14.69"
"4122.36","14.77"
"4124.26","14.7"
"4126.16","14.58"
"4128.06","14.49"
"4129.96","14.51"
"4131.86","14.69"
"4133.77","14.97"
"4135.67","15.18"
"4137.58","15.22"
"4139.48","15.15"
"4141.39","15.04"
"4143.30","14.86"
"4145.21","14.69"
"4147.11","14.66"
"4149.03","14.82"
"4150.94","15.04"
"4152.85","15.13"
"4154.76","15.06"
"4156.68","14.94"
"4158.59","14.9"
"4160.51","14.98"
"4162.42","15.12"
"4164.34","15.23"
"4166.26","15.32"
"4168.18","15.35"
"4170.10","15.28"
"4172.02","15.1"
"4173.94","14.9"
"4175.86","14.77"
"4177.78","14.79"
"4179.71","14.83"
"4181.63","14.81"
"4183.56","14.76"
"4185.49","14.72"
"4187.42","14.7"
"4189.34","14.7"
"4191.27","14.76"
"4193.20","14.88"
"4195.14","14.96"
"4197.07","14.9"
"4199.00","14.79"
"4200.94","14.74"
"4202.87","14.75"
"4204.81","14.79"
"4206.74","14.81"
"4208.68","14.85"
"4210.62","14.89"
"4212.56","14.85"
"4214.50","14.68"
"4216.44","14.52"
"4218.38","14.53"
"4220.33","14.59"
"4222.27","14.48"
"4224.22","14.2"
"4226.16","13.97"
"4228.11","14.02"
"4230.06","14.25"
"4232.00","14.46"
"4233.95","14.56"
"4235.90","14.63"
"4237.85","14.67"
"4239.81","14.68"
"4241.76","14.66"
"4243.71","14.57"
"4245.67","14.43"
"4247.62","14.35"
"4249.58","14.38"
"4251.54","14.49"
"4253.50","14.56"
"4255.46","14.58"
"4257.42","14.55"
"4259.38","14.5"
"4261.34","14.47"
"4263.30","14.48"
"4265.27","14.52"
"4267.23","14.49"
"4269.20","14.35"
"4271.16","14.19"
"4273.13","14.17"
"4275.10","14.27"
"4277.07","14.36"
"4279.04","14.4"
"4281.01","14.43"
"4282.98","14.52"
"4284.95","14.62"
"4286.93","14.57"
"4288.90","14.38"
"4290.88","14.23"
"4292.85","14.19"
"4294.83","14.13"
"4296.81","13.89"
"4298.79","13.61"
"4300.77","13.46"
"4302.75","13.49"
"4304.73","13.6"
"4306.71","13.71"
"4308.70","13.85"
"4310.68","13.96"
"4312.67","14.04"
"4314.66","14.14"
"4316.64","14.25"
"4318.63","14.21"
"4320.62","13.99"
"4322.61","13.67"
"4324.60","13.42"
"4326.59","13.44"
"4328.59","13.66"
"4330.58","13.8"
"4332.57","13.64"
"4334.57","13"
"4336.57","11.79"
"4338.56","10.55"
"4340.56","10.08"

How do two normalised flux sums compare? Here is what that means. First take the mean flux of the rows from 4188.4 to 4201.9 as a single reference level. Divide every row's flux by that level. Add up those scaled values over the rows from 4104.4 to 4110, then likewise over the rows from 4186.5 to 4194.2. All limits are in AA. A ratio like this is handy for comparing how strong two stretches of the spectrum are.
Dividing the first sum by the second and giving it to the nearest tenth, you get 0.7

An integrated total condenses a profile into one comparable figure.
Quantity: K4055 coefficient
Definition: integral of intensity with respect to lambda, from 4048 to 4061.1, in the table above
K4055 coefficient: 195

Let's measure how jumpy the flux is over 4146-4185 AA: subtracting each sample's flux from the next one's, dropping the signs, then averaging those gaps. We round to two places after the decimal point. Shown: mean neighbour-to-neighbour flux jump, 0.10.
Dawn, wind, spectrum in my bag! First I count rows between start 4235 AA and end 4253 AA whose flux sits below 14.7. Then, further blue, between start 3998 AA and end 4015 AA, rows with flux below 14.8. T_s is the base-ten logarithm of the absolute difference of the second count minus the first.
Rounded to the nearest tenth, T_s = 1.0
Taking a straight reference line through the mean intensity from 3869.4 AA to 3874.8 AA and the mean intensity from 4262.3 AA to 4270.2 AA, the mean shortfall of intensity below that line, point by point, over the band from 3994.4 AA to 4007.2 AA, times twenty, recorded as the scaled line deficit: -12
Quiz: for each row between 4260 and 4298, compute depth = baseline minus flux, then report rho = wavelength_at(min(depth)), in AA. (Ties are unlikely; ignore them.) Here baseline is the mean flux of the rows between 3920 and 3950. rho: 4284.95 AA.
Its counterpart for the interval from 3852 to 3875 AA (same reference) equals 3854.30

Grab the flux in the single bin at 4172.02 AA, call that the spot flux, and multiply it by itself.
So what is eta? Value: 228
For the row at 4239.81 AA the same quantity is 216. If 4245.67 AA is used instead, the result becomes 208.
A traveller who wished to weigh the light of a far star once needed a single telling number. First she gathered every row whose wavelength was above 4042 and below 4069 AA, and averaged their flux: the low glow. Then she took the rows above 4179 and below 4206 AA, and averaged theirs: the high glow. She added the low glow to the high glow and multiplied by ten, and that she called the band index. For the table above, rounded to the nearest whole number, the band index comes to 297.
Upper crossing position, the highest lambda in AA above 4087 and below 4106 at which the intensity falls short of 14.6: 4105.31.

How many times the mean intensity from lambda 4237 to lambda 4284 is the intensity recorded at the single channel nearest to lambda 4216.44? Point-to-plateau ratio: 1.00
